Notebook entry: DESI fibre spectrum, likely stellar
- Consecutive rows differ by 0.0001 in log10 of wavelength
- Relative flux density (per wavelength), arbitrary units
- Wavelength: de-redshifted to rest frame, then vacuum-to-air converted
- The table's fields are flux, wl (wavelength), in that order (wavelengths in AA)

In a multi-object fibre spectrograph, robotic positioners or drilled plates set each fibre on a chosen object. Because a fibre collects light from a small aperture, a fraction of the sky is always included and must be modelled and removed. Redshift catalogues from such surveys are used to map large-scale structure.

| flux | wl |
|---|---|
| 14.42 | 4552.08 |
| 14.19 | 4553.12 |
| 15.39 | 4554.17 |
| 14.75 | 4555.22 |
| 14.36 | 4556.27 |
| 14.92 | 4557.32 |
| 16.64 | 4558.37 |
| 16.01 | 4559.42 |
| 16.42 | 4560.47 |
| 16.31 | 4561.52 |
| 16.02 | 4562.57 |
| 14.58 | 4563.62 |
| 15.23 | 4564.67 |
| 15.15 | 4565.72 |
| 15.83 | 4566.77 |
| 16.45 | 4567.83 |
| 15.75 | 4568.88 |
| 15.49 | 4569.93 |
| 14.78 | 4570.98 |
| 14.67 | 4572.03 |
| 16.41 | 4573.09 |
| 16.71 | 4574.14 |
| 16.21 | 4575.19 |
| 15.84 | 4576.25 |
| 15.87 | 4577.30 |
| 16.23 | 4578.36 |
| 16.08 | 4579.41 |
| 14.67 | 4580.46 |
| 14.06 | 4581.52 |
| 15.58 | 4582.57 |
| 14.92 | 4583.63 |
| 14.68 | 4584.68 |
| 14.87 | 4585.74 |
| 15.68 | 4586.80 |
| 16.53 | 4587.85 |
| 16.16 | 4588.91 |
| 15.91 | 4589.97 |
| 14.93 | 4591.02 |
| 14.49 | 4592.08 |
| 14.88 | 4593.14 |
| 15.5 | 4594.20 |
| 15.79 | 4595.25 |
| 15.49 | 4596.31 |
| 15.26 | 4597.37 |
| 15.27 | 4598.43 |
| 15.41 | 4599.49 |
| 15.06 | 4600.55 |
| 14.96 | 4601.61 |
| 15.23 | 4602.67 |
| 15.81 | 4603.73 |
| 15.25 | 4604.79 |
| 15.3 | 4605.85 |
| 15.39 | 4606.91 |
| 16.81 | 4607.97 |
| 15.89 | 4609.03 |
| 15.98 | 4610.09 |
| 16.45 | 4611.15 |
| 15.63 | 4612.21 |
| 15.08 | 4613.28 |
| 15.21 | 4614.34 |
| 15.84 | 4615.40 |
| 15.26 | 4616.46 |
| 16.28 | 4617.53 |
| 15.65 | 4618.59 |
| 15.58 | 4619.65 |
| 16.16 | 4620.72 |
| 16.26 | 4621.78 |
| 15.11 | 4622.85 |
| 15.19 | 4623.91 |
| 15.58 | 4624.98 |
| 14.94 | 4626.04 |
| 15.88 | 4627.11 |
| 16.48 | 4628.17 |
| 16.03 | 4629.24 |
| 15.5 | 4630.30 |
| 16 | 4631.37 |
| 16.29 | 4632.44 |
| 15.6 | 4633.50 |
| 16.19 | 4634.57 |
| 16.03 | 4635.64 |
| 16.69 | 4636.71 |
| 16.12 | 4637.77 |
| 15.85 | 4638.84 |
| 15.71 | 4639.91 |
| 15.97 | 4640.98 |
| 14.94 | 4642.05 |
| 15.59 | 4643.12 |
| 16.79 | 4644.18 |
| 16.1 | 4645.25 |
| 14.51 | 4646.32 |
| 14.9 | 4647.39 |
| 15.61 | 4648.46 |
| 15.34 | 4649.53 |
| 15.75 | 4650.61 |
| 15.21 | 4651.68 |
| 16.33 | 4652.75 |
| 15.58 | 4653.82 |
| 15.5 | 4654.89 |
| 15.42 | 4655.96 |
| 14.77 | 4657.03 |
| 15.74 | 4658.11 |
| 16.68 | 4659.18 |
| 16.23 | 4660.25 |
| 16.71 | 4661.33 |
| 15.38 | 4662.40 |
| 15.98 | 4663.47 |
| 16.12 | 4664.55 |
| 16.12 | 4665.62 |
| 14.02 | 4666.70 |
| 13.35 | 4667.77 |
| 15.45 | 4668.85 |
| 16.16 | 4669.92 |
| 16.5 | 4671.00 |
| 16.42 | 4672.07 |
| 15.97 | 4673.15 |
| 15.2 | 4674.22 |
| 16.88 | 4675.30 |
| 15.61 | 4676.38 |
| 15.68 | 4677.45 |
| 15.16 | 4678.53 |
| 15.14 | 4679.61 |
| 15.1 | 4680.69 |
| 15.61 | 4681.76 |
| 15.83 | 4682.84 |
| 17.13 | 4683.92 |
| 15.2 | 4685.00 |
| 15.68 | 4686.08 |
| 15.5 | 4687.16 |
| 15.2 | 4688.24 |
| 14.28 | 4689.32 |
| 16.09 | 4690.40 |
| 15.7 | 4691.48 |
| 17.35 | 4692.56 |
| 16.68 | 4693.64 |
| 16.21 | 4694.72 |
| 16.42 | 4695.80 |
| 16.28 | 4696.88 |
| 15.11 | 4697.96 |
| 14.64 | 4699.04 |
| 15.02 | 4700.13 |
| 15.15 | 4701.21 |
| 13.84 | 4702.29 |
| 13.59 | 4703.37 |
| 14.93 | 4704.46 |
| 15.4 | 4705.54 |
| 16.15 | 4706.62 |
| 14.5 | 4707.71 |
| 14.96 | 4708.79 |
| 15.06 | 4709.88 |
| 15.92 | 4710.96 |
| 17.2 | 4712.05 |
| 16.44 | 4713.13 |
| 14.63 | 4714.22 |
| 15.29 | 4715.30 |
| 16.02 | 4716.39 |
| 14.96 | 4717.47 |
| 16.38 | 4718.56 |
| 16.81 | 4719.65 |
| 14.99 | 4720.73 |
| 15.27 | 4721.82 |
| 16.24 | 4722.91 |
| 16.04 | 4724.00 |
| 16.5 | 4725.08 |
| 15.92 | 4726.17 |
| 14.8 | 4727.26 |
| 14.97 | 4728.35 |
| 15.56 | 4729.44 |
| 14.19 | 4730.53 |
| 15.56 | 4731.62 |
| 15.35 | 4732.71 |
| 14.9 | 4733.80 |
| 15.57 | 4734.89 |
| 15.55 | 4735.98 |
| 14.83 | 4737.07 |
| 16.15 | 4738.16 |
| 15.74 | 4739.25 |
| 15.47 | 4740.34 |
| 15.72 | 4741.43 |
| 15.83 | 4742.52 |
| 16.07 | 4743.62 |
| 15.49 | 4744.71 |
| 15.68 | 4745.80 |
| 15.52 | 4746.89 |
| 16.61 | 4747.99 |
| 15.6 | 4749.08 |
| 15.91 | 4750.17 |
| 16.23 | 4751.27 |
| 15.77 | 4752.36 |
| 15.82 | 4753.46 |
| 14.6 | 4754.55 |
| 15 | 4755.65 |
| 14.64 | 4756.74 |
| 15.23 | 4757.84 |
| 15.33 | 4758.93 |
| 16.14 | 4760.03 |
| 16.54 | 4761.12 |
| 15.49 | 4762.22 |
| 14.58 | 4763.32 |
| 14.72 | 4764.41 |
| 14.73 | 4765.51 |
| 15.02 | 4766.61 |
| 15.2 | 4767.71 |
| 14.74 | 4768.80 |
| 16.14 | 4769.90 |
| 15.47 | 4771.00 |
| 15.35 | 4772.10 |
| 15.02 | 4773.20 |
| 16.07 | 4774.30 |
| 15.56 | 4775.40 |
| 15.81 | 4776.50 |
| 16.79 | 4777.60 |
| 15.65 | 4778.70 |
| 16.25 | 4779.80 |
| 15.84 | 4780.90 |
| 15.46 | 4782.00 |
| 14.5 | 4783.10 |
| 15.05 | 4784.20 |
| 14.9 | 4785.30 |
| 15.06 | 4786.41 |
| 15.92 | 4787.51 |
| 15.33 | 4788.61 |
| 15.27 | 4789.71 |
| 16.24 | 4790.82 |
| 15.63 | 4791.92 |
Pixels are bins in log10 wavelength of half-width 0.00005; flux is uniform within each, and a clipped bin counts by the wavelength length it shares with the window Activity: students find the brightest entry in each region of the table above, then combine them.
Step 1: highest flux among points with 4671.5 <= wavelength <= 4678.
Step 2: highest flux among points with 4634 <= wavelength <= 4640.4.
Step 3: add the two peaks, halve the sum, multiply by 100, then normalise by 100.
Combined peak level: 16.8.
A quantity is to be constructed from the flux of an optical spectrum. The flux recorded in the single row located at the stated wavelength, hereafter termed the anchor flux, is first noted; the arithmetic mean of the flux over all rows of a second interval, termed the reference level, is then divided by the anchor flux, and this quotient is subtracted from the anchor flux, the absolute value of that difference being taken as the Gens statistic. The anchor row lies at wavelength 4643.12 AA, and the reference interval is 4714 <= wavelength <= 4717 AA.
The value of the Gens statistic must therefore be 14.6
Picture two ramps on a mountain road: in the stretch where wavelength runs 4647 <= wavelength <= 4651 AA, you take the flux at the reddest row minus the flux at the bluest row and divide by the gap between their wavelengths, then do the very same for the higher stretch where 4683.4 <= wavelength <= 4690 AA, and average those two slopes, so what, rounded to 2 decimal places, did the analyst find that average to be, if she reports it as -0.13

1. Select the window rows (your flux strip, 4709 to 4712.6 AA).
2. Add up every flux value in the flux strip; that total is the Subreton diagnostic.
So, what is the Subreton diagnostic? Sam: 48.2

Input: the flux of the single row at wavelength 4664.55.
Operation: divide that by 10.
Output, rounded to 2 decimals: 1.61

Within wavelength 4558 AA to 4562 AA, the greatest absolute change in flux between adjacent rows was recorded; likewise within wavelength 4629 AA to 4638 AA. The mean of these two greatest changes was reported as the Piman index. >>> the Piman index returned 0.66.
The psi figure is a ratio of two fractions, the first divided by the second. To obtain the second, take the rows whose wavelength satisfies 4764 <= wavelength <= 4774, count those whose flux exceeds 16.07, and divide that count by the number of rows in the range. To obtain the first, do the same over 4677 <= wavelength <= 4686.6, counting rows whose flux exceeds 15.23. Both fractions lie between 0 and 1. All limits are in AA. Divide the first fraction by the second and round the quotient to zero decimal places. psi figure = 5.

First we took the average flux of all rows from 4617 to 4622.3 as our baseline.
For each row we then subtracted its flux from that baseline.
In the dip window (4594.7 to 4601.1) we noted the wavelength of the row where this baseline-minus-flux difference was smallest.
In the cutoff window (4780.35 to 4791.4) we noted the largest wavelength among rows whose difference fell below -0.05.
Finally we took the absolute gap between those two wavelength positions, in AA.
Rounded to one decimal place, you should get 195.6 AA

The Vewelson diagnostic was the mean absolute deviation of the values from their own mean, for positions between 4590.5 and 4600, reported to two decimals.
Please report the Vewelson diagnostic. 0.31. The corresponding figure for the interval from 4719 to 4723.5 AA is 0.70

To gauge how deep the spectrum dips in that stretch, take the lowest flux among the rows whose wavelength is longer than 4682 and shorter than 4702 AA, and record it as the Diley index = 14.28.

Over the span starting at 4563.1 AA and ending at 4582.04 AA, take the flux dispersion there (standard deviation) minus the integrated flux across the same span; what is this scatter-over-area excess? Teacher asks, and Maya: -294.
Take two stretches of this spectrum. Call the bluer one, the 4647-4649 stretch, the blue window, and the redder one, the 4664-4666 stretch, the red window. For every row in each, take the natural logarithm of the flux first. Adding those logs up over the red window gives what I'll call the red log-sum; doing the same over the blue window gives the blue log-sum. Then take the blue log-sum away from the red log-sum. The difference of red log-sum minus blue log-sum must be 0.11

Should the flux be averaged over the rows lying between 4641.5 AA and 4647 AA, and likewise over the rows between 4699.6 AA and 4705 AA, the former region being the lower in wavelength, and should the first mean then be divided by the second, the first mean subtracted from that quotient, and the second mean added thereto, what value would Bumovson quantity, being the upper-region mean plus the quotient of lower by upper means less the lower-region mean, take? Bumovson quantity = 0.0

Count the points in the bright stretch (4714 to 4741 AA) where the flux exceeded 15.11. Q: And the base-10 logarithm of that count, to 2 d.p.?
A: 1.23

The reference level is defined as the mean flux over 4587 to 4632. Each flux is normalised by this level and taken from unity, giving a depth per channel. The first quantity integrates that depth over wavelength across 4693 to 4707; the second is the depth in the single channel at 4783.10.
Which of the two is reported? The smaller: 0.07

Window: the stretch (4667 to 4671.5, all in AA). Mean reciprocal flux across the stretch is 0.066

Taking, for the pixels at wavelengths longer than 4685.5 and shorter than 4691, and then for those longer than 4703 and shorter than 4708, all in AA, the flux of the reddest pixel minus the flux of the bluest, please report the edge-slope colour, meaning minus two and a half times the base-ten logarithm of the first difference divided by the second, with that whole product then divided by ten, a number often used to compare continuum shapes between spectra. 0.09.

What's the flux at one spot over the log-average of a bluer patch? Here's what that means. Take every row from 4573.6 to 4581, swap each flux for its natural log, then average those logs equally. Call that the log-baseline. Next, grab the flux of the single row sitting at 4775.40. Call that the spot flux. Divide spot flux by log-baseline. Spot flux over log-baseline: 5.6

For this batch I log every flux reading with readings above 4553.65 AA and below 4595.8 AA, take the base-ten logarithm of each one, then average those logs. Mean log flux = 1.19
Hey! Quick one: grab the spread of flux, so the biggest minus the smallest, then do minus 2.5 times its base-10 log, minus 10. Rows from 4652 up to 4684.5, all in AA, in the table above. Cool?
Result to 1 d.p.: -11.4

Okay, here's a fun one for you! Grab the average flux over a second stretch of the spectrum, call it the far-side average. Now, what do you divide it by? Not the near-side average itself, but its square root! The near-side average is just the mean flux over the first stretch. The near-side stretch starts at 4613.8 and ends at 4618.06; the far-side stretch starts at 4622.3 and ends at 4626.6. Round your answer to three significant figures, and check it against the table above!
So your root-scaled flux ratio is 3.84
